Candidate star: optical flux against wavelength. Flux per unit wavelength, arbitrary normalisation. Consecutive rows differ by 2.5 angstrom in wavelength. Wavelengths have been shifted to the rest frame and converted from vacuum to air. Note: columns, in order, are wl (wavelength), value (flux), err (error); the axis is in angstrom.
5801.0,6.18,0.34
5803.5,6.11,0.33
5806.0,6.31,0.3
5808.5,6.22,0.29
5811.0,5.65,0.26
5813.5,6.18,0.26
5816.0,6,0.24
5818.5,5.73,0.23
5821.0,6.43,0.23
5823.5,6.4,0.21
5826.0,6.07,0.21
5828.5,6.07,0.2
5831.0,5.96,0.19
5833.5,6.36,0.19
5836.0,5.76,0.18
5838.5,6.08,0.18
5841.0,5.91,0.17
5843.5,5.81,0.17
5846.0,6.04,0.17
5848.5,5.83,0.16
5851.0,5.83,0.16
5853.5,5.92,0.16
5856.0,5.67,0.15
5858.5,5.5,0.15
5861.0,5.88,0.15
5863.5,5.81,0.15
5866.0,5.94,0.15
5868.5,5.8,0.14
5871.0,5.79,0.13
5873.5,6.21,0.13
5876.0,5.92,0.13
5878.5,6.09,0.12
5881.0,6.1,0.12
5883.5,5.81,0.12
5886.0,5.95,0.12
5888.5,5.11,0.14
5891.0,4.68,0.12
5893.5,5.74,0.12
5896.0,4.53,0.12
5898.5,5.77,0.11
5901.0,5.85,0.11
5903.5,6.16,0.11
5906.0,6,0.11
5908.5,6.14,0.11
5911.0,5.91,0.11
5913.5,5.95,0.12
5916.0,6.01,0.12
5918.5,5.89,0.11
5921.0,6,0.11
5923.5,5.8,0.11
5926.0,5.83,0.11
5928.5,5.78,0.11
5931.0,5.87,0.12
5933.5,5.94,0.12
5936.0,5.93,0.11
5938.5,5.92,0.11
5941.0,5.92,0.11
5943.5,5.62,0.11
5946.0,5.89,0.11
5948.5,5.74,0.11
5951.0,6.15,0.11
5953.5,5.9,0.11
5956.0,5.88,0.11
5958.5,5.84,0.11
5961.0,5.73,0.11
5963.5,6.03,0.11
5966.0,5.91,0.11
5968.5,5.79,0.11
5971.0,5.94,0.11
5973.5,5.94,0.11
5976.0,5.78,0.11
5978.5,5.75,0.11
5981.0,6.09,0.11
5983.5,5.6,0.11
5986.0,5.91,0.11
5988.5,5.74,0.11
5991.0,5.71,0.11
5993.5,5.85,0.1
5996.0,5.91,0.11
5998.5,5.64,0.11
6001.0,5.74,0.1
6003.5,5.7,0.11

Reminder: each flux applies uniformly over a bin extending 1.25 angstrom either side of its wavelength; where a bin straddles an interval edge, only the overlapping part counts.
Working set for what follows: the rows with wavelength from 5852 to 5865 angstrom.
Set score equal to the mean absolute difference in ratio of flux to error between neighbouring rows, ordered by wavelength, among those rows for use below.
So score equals 1.2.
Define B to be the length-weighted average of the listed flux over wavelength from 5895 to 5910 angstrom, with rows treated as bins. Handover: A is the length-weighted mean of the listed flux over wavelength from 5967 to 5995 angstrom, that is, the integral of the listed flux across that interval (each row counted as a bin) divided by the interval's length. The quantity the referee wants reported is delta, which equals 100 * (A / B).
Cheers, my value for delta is 101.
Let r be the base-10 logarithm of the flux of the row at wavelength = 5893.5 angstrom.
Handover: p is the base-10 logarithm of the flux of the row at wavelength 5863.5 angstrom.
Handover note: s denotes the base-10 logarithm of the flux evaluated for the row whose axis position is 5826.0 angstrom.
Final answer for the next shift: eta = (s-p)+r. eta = 0.778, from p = 0.764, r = 0.759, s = 0.783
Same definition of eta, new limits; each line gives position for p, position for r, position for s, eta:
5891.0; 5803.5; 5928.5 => 0.878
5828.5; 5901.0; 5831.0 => 0.759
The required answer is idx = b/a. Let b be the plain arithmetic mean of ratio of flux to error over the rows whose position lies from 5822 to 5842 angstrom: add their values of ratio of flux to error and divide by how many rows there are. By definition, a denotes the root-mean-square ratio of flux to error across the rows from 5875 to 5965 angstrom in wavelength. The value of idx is 0.62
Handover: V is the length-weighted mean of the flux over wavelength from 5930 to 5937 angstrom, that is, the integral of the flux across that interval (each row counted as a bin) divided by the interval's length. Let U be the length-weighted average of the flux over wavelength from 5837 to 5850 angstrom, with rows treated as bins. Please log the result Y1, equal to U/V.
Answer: 1.00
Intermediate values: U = 5.93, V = 5.91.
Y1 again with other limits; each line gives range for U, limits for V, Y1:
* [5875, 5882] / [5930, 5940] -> 1.02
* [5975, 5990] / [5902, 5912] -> 0.96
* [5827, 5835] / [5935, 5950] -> 1.05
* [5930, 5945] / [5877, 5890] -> 1.01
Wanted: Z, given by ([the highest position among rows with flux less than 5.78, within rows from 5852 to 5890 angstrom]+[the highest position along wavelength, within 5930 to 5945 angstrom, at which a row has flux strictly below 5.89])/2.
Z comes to 5916.0 angstrom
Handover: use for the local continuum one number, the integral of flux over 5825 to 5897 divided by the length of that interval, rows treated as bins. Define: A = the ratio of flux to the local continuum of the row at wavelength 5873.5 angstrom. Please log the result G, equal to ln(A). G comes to 0.07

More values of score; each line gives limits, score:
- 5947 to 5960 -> 1.6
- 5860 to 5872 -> 1.6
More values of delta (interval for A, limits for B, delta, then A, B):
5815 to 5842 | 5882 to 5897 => 114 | 6.07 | 5.33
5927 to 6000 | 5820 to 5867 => 98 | 5.85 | 5.96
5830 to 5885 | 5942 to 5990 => 101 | 5.91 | 5.85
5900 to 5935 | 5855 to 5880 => 101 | 5.94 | 5.87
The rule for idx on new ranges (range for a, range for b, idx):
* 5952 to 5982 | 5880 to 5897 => 0.83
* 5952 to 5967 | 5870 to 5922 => 0.92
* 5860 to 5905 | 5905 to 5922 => 1.16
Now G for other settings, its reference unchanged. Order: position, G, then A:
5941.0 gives 0.02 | 1.02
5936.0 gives 0.02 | 1.02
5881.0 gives 0.05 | 1.05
